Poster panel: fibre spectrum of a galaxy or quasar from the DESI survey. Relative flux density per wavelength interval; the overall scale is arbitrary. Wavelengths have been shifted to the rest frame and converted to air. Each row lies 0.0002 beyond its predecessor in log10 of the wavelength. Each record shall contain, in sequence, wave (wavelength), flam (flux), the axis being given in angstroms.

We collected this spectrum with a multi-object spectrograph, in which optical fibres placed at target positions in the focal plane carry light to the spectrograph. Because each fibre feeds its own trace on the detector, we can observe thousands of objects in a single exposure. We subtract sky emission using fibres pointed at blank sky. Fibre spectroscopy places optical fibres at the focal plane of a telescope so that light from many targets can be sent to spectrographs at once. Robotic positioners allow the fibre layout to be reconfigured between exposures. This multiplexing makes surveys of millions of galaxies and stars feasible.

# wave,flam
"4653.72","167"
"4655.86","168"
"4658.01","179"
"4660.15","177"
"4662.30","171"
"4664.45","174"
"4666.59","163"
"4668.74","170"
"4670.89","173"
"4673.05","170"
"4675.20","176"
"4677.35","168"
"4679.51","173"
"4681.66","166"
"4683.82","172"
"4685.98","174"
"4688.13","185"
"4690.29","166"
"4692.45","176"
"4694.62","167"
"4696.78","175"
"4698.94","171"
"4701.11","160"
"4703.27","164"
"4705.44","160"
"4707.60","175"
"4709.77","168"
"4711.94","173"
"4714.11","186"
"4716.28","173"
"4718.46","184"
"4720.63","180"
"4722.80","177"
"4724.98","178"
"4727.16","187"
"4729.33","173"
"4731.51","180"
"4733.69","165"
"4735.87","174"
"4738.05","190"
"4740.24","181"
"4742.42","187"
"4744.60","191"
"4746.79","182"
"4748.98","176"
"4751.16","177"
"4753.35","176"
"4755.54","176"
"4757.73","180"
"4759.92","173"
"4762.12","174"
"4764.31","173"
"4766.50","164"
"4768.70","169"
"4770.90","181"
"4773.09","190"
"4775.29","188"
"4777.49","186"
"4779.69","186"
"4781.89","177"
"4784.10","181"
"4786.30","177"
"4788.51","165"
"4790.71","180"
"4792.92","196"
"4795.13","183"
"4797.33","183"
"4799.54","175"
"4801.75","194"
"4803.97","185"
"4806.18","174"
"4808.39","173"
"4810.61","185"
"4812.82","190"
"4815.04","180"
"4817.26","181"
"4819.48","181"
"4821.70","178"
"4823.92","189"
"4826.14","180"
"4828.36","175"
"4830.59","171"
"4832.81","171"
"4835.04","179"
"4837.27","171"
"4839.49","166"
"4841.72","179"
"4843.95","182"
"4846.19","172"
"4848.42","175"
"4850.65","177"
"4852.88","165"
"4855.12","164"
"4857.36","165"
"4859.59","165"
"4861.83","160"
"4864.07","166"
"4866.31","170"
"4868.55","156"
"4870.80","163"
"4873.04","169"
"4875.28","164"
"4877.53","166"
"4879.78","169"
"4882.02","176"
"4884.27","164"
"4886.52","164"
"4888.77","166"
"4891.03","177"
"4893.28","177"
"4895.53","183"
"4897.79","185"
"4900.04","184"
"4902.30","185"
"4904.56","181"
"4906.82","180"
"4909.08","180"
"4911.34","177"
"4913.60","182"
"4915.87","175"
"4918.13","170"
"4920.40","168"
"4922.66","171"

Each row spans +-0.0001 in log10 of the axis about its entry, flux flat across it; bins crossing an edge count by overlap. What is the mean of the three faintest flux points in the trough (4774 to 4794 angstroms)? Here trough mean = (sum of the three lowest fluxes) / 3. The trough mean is 173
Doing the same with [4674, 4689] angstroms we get 169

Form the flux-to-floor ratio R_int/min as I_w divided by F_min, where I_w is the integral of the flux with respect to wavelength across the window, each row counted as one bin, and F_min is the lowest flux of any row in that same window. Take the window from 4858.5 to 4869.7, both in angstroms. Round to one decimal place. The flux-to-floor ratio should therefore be 11.7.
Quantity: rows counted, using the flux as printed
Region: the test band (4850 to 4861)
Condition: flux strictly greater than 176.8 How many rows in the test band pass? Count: 1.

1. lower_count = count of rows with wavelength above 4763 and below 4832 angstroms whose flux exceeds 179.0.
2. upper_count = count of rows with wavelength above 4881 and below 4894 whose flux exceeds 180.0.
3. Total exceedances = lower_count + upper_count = 19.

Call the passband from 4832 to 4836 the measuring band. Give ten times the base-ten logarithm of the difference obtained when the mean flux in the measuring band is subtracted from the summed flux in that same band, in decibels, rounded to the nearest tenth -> 22.4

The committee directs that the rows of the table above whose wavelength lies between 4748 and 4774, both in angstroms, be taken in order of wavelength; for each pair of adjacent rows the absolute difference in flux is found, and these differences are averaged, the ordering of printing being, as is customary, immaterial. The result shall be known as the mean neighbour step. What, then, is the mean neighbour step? 4.5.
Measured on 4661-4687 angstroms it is 5.5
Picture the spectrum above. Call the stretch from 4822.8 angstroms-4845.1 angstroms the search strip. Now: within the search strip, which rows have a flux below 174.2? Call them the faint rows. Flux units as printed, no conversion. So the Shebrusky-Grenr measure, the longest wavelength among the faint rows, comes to 4839.49 angstroms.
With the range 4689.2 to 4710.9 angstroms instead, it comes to 4709.77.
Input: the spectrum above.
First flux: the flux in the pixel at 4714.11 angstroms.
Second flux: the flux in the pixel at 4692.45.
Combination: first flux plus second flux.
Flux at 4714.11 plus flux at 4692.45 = 362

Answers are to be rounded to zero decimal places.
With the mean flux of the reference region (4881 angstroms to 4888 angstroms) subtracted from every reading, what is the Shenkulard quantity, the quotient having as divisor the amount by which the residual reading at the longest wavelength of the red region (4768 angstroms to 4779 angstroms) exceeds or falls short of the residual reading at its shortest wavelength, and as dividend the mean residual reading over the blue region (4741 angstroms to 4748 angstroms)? 1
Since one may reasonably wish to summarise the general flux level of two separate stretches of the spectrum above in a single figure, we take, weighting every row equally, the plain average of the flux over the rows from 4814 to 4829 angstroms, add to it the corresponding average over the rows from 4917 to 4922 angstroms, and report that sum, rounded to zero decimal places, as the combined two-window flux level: 350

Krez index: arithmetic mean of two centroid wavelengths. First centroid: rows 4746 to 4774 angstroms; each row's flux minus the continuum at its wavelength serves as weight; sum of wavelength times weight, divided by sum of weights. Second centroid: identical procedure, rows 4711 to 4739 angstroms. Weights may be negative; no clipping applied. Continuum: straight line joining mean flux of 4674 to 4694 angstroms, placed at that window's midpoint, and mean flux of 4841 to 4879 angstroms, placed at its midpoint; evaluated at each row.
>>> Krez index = 4742.6 angstroms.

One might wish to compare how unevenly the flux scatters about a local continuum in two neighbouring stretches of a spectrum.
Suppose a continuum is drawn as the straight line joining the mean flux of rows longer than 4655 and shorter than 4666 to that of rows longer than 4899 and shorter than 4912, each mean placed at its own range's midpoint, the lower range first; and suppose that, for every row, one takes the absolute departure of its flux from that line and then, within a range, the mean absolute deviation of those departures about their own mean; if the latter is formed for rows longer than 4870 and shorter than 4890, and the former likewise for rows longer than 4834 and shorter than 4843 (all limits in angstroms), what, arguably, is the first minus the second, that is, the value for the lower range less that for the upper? 2.18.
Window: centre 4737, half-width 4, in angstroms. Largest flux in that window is 190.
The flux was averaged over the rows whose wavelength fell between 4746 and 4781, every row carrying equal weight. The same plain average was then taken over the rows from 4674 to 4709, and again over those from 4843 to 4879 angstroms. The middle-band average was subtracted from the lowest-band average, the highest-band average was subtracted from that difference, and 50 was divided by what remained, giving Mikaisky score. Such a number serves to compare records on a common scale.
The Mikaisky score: -0.29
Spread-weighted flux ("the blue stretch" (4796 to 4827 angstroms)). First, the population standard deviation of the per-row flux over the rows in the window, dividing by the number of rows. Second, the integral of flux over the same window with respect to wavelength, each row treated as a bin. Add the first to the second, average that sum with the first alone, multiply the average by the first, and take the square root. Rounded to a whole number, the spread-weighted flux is 130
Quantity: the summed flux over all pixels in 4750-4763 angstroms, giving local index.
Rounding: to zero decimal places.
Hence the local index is 1056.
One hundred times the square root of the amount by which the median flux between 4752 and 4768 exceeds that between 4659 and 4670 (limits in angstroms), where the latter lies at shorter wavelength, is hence 173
